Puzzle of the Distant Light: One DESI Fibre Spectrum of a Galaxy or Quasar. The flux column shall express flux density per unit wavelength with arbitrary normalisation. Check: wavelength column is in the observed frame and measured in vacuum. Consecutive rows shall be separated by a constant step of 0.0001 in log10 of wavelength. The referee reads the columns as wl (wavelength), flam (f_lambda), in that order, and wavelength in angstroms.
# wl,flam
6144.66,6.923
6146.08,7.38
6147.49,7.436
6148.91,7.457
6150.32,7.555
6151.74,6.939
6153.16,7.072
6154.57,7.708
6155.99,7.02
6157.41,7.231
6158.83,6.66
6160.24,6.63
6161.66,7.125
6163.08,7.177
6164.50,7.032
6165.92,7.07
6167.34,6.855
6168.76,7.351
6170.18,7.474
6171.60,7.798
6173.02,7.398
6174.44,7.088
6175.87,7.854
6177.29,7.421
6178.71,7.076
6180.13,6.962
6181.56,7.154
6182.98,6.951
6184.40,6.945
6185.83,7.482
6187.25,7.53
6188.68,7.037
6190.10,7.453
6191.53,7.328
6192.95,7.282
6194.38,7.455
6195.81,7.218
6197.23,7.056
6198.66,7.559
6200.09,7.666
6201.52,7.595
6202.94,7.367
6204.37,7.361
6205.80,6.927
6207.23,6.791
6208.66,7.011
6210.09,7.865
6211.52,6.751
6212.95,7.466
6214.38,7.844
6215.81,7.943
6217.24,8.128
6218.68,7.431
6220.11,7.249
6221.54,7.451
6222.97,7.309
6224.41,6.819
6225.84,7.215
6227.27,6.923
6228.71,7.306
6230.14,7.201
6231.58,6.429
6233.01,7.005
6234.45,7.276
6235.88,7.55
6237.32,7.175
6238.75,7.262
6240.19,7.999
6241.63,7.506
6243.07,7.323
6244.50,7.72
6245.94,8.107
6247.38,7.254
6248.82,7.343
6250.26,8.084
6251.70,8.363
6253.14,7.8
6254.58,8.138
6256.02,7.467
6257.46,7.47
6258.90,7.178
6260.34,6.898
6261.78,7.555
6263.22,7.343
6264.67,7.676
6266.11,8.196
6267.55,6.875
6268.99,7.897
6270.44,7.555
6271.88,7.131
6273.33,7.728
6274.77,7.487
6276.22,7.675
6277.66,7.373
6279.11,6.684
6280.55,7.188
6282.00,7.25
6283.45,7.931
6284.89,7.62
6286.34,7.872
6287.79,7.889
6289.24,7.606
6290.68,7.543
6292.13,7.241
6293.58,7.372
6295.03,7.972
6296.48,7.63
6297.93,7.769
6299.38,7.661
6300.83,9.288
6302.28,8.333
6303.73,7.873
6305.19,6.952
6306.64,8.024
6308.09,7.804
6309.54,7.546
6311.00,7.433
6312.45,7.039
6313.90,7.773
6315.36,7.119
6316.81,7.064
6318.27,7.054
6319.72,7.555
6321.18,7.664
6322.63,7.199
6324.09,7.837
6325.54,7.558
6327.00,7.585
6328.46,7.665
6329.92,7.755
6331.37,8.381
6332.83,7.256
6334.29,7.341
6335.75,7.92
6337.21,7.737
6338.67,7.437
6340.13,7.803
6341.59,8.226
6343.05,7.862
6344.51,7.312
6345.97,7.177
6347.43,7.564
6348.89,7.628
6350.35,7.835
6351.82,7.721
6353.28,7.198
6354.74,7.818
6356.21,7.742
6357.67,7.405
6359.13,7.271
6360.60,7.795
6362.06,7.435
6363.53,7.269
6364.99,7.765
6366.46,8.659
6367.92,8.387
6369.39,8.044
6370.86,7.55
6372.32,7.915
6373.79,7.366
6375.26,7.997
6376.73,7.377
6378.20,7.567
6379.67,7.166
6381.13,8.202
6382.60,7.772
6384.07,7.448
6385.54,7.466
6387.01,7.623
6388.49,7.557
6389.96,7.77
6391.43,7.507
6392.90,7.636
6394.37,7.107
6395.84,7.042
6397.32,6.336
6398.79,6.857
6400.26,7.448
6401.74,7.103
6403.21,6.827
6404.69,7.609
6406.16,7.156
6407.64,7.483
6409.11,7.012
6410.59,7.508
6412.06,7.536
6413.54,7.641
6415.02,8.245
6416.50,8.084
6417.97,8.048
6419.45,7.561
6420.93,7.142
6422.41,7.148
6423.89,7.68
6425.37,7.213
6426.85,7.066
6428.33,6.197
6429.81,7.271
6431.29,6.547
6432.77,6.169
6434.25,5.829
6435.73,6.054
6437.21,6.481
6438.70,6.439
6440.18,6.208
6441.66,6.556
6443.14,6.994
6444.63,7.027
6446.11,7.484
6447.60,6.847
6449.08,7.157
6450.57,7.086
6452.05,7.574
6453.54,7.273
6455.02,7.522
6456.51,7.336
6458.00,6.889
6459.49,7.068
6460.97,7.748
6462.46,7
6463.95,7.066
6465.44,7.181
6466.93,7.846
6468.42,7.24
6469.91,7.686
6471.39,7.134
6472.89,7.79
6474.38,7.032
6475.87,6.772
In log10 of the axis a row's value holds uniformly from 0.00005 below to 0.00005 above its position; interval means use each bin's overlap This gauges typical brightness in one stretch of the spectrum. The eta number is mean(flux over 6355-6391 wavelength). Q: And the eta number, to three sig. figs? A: 7.69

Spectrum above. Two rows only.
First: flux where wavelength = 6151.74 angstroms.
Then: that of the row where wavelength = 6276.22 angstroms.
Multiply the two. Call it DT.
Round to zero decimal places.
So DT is 53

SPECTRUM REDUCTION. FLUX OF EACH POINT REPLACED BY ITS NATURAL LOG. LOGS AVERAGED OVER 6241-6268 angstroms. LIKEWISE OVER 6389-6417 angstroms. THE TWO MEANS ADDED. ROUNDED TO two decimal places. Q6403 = 4.02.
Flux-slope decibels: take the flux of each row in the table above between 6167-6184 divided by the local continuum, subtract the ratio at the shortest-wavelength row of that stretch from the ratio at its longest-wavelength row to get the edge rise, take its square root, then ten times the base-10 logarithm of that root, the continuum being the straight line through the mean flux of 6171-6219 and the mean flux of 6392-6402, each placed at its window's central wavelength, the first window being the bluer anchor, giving -9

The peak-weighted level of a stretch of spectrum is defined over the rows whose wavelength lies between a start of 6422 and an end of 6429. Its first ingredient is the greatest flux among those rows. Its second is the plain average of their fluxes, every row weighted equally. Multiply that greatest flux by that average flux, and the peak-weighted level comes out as 54.2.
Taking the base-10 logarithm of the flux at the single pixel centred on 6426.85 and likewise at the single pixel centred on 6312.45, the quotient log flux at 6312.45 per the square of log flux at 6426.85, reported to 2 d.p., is 1.18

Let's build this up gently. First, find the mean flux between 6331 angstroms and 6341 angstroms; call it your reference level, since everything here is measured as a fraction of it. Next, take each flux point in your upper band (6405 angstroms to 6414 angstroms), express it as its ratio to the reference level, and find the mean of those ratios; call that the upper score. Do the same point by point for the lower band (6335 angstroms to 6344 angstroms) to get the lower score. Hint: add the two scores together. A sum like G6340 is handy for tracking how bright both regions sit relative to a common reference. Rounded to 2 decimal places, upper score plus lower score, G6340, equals 1.98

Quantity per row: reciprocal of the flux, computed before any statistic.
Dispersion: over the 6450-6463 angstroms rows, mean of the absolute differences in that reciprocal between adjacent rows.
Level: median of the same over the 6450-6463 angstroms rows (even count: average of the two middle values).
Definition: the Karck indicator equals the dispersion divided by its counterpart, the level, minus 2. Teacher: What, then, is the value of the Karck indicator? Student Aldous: -1.94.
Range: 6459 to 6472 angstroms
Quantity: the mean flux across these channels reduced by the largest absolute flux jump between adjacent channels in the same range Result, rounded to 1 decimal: 6.6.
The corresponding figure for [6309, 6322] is 6.6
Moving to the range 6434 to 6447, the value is 6.1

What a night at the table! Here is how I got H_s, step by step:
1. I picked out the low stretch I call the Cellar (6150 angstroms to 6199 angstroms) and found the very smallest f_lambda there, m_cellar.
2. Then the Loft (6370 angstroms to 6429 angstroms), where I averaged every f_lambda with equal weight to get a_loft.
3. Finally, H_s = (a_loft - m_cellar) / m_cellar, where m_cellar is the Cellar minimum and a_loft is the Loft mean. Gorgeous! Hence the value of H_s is 0.12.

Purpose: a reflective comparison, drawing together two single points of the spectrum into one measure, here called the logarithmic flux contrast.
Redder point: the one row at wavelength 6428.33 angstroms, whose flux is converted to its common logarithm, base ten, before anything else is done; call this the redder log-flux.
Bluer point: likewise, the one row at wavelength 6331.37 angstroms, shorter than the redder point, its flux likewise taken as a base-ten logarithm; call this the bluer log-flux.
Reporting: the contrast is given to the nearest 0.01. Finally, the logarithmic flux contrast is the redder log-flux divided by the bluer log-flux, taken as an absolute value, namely 0.86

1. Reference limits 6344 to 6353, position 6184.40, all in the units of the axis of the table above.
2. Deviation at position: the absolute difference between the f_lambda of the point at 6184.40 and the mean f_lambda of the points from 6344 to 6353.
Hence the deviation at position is 0.6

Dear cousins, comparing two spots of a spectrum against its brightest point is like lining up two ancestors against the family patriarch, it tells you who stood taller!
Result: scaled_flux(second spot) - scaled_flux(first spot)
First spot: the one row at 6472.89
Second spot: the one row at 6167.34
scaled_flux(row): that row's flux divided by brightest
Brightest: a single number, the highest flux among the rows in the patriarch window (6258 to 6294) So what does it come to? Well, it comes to -0.11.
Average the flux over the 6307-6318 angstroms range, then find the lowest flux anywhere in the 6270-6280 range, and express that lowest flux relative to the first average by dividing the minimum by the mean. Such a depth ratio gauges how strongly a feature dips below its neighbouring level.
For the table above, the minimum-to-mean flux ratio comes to 0.90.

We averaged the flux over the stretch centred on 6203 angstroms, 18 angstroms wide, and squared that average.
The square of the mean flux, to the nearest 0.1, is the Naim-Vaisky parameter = 53.0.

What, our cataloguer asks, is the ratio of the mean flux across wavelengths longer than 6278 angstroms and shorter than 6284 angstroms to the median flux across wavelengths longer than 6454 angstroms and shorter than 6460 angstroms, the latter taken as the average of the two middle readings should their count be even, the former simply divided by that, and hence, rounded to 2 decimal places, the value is 1.01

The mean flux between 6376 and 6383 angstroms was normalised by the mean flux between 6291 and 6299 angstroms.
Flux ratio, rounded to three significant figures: 1.00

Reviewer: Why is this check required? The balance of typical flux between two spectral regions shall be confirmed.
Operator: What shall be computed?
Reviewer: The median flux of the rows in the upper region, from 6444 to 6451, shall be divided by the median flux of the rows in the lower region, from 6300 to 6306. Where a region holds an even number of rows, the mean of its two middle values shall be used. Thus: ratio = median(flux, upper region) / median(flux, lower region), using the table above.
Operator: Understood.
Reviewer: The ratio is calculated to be 0.87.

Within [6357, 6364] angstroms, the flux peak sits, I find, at 6360.60 angstroms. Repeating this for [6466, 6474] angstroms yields 6466.93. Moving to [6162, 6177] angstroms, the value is 6175.87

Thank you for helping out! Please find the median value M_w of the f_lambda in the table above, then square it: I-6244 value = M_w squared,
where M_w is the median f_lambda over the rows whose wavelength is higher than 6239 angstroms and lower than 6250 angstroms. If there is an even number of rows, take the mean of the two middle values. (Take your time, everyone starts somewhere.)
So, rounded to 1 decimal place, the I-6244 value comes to 56.3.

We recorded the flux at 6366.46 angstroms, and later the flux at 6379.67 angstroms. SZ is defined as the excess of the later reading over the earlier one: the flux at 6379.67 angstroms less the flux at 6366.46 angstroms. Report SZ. -1.5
